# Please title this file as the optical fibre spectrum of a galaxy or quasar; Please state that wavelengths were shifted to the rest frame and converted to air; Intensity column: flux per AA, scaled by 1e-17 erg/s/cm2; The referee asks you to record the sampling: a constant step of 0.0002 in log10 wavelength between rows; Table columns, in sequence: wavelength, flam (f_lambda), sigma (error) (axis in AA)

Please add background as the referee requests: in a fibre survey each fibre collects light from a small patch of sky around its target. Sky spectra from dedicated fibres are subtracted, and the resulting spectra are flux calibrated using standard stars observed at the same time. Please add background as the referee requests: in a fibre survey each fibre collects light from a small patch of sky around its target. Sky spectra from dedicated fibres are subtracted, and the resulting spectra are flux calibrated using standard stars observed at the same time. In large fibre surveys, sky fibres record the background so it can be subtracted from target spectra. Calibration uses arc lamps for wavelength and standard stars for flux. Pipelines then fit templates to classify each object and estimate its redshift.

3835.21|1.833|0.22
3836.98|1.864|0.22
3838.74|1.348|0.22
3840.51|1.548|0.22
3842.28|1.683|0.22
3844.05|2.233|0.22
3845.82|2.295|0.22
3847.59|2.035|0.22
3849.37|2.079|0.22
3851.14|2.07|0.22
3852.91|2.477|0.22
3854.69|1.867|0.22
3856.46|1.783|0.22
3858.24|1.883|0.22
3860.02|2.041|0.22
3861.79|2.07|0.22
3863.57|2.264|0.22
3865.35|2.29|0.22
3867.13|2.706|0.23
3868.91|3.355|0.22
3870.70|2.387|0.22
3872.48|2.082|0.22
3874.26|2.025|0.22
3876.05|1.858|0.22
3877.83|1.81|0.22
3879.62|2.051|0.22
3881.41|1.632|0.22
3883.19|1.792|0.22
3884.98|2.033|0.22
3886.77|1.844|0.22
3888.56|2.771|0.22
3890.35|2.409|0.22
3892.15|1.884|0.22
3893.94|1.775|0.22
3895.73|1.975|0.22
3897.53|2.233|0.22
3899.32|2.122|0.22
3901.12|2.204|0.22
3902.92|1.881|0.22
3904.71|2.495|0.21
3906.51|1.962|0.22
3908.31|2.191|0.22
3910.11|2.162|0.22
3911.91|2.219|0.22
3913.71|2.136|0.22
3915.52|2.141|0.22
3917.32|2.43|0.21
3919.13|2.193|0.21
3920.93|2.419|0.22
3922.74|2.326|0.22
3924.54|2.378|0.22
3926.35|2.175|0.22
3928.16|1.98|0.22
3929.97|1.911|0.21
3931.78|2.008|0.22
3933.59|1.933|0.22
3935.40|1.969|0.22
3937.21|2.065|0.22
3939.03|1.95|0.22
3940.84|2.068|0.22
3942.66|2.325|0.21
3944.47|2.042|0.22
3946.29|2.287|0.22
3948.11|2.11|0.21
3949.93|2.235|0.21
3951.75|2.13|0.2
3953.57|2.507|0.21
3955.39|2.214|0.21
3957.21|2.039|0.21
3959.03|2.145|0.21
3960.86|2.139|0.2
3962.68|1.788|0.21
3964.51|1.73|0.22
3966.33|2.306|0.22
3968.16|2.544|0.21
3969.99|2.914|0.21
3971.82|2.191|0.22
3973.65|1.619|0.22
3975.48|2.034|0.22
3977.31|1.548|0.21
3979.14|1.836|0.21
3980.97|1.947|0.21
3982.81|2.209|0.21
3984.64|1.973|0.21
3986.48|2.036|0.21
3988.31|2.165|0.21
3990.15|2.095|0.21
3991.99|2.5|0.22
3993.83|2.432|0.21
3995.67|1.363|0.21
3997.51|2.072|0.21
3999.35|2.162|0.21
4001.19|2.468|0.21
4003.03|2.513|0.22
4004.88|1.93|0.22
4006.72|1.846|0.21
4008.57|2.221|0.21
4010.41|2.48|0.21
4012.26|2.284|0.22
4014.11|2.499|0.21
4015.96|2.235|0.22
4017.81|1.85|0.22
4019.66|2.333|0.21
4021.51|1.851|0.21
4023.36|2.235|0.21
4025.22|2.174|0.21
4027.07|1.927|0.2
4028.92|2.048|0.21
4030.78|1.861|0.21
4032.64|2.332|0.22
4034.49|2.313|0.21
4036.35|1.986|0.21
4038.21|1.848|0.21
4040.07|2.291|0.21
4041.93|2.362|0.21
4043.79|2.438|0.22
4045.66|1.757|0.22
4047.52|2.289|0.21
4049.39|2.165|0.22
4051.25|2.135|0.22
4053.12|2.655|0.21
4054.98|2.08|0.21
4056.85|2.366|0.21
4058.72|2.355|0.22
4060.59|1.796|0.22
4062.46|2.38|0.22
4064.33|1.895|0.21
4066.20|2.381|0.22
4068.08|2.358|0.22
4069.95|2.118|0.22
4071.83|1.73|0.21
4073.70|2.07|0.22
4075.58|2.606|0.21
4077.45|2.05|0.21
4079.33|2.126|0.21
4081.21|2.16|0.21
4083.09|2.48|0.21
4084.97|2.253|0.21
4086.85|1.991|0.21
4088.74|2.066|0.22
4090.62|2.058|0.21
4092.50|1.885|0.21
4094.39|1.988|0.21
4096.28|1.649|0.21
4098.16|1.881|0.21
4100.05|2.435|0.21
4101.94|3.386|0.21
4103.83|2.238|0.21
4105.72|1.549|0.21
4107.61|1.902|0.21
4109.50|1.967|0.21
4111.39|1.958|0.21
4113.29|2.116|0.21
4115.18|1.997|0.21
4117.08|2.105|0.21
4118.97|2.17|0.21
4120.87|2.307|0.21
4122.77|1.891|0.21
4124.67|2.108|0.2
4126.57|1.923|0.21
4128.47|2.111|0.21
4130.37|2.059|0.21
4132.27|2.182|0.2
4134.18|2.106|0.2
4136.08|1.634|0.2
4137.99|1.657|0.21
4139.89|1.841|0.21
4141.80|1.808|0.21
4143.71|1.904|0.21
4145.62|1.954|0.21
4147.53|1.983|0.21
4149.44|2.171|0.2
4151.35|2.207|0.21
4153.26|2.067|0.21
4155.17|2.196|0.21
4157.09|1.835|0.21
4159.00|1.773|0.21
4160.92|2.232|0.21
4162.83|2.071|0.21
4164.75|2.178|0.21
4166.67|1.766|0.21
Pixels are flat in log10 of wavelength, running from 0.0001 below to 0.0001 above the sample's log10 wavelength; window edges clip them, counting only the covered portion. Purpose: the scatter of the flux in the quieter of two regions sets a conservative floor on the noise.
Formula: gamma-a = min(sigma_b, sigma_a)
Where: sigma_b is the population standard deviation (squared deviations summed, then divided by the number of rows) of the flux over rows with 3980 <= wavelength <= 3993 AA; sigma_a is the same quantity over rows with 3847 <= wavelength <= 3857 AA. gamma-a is 0.174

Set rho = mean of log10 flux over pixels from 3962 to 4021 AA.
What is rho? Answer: 0.323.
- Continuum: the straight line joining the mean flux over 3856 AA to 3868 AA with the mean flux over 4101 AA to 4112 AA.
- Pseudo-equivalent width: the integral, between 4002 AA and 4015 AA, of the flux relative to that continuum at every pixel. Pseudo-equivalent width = 13.5 AA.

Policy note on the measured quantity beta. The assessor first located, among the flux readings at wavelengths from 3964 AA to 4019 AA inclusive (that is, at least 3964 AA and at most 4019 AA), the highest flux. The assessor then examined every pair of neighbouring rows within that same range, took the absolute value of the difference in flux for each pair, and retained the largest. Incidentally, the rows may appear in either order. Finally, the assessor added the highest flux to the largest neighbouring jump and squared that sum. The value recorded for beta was 16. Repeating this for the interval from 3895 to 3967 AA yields 10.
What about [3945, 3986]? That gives 13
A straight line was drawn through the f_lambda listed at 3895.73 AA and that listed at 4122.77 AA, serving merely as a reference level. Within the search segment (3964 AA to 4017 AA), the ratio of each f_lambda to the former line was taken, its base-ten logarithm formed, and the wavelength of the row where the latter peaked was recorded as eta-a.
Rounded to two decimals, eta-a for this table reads 3969.99 AA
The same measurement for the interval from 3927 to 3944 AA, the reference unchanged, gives 3942.66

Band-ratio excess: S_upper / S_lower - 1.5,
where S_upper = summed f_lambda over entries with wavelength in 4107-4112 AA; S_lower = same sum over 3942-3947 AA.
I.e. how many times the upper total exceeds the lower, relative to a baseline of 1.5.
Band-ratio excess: -0.62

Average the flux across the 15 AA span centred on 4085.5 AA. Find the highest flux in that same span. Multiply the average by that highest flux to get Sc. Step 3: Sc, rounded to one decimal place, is 5.3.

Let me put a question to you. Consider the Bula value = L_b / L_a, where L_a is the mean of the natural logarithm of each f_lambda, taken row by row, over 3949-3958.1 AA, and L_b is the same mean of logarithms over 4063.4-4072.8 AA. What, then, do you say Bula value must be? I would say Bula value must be 0.92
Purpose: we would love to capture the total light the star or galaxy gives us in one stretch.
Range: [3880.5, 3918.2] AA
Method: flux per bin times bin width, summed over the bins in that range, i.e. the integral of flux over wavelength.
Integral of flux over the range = 79.5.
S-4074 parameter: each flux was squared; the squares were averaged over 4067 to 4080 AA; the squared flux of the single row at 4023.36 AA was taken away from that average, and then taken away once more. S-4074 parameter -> -5.3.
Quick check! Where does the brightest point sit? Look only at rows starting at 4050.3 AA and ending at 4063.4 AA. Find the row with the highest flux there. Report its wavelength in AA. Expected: 4053.12 AA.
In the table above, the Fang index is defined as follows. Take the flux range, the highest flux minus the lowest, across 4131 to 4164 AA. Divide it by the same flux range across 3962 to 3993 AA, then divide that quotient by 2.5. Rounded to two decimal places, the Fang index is 0.18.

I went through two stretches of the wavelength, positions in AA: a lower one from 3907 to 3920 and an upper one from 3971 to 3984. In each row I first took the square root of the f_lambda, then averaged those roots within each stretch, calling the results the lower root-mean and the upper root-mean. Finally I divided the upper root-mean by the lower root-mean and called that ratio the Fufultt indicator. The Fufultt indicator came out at 0.93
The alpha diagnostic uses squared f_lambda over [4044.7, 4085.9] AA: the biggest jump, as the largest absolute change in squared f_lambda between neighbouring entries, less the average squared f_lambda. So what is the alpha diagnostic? -2.1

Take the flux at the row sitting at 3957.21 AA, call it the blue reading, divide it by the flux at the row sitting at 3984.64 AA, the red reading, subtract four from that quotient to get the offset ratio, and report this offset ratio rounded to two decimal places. -2.97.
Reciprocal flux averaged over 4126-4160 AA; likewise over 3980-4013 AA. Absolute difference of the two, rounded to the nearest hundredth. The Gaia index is 0.04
